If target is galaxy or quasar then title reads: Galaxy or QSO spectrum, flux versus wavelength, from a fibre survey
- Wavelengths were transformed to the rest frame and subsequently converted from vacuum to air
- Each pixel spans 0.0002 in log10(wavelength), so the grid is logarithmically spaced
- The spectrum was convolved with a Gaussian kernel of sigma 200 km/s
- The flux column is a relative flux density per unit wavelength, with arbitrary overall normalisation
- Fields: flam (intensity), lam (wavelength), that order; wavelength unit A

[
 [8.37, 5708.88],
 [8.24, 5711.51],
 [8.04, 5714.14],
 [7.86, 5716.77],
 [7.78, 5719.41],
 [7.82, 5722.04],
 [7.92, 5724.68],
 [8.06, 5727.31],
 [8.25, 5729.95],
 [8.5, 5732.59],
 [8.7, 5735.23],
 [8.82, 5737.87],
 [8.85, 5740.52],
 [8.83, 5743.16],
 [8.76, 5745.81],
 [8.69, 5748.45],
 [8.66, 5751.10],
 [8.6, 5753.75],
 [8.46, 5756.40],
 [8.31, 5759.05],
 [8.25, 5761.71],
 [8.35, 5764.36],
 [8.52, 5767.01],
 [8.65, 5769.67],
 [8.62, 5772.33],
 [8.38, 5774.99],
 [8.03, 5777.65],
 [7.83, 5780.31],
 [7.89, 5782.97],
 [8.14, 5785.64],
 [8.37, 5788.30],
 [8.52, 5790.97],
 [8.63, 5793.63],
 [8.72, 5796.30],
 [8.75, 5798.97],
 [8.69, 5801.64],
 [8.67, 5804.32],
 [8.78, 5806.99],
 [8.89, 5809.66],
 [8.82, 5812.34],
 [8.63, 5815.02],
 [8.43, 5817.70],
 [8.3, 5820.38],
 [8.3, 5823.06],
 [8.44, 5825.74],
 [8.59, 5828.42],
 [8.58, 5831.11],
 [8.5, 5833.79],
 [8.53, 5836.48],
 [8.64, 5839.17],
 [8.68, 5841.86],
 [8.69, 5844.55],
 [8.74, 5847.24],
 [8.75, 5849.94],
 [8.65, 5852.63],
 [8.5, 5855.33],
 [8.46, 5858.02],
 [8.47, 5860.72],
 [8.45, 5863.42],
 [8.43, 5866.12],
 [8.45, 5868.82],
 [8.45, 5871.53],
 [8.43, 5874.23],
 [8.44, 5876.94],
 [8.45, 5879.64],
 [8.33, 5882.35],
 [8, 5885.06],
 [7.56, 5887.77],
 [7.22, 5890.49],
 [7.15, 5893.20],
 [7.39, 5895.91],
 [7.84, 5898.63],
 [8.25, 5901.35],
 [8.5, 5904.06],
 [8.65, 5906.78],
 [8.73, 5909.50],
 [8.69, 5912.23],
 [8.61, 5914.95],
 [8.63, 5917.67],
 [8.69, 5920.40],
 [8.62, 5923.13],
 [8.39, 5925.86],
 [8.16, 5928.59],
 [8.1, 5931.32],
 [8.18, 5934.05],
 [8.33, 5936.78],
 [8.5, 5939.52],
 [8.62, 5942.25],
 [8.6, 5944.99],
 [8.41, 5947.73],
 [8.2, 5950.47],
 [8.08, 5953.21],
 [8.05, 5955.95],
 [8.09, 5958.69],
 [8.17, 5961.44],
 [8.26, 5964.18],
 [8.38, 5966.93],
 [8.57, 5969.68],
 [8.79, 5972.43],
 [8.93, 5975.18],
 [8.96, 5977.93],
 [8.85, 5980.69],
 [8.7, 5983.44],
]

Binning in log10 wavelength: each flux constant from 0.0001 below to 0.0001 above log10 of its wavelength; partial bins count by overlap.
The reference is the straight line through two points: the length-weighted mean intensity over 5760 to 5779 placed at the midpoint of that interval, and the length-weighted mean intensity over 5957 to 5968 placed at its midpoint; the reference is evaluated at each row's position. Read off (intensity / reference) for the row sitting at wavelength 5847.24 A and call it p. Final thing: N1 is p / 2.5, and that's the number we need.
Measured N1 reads 0.420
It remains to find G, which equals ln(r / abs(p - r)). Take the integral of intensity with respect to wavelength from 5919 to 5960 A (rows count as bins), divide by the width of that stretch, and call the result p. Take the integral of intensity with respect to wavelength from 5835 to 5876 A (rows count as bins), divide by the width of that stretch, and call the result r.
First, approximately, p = 8.33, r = 8.55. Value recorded 3.67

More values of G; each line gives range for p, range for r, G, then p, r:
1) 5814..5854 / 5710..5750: 3.64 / 8.56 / 8.34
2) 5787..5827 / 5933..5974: 3.54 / 8.60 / 8.35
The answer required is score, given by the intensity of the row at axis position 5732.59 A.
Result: 8.5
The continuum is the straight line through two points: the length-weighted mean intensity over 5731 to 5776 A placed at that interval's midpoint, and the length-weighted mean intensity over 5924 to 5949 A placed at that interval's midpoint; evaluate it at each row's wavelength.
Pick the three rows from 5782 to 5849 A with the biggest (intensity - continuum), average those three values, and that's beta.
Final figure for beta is 0.31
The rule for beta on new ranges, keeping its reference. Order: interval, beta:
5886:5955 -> 0.31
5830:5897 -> 0.25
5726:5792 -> 0.23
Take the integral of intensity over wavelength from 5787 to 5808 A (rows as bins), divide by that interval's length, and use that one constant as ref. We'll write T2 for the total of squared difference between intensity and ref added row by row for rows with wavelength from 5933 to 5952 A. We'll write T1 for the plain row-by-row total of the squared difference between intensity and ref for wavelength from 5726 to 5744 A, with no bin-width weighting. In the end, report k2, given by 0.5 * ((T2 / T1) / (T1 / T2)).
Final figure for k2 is 0.42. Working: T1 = 0.62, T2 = 0.57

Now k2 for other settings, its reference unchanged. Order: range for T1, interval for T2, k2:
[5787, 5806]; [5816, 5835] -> 4.83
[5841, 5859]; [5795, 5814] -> 1.54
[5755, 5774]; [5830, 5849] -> 0.01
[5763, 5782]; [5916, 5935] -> 0.22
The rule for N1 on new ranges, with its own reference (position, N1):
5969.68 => 0.418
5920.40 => 0.421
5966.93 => 0.408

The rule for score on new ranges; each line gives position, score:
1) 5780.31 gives 7.83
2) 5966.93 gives 8.38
